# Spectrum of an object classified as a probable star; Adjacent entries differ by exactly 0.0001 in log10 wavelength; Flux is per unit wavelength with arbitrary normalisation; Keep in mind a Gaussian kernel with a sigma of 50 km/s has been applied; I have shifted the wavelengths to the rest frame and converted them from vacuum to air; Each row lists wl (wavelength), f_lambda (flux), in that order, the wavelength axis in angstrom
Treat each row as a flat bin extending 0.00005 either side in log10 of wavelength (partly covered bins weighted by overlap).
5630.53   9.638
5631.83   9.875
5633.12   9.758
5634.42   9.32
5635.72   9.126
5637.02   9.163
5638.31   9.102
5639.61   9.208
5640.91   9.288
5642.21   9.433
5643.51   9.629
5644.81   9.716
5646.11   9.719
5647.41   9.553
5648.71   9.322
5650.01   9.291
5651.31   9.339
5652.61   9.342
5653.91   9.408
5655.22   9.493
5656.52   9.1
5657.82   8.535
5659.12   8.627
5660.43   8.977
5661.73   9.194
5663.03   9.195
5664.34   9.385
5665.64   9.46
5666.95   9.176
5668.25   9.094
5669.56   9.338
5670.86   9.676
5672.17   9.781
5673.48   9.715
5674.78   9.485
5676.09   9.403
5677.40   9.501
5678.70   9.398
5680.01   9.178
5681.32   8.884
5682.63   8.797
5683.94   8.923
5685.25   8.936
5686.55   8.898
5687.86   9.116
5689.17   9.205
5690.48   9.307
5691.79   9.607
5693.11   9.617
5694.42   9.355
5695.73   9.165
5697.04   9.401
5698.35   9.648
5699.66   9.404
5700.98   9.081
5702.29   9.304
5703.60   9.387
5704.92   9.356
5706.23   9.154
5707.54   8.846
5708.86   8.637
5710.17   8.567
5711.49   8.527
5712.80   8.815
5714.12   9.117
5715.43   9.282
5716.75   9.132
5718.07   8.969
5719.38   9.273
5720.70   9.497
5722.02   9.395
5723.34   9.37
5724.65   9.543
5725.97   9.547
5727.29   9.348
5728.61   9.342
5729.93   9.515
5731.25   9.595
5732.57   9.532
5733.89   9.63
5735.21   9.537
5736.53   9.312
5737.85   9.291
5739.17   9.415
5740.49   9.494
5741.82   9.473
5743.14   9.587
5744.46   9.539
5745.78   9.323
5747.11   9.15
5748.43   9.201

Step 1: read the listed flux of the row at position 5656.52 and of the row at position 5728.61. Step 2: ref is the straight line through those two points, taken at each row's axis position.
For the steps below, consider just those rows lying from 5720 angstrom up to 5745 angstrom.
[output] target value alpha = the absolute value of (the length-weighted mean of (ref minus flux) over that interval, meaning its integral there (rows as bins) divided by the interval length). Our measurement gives 0.12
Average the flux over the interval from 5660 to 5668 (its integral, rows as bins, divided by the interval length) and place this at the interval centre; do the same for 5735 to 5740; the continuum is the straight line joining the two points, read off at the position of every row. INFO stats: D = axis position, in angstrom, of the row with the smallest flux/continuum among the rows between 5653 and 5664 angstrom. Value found 5657.82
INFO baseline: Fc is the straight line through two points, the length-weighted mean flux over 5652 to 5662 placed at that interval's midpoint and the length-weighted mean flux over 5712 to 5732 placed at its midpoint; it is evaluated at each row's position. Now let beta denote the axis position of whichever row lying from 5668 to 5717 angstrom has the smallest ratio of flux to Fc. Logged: 5711.49 angstrom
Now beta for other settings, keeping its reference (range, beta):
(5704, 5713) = 5711.49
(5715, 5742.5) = 5718.07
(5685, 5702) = 5686.55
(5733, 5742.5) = 5737.85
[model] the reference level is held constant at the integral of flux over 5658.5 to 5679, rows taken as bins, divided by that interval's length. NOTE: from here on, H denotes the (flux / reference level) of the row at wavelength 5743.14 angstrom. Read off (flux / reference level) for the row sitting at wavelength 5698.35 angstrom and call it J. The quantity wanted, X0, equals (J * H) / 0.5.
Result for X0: 2.12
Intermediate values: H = 1.03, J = 1.03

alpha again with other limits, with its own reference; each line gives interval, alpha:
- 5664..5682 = 0.23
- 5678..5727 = 0.07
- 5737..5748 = 0.01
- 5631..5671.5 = 0.24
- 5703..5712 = 0.34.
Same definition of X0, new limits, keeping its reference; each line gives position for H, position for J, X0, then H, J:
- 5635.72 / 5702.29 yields 1.95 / 0.98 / 1.00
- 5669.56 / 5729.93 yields 2.04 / 1.00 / 1.02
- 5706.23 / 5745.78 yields 1.96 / 0.98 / 1.00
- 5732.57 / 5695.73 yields 2.00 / 1.02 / 0.98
